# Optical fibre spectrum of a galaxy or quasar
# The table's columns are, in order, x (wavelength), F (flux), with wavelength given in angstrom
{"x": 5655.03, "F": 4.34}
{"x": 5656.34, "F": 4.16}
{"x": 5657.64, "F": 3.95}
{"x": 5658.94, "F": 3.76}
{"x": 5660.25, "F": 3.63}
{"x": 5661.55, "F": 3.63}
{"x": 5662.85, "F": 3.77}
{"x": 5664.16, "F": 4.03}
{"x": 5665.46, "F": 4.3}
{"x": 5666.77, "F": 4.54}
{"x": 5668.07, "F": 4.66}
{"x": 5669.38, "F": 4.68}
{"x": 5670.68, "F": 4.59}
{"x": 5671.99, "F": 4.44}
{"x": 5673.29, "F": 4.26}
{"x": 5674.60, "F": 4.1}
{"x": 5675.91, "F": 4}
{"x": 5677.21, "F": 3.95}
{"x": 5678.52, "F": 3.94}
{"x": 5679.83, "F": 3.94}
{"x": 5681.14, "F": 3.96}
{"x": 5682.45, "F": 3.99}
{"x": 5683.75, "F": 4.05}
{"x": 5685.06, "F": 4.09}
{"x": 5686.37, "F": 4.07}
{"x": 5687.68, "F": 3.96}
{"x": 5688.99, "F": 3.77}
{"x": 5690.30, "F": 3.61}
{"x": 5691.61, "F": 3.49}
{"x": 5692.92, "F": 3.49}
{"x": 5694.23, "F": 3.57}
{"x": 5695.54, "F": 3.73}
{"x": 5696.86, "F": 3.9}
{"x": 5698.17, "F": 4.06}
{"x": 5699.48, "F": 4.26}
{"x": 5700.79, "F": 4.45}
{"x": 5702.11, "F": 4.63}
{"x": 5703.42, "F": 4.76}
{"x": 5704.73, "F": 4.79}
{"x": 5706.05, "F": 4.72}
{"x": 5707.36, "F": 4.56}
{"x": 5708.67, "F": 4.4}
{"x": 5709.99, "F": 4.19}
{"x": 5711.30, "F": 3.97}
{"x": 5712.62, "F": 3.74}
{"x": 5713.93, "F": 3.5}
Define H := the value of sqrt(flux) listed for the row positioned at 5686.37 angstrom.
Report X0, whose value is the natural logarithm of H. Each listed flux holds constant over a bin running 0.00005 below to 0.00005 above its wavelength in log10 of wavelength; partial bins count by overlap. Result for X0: 0.70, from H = 2.02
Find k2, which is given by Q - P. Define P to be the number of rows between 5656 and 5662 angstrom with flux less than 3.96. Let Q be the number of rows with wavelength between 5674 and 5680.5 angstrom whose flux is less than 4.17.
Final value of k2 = 1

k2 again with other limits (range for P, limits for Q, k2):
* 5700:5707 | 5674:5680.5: 5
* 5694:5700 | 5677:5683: 2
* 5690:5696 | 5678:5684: 0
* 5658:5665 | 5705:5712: -3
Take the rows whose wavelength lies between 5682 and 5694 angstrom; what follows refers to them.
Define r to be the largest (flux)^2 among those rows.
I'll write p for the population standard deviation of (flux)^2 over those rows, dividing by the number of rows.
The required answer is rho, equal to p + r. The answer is 19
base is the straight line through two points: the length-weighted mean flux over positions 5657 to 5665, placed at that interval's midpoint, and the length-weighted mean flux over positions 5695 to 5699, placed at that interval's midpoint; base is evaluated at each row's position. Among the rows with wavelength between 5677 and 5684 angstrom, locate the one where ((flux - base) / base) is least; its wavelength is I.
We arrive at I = 5679.83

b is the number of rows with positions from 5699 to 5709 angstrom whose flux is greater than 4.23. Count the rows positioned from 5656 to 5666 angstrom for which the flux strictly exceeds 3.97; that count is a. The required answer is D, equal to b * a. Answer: 24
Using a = 3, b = 8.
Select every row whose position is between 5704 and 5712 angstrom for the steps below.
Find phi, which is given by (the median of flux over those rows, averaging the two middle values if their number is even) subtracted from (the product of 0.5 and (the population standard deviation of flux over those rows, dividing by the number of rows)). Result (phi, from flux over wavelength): -4.3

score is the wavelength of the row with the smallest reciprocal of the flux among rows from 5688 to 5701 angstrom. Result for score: 5700.79 angstrom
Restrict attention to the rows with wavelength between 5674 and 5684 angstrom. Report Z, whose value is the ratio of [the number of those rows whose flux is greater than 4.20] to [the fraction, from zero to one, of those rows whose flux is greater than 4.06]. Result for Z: 0.0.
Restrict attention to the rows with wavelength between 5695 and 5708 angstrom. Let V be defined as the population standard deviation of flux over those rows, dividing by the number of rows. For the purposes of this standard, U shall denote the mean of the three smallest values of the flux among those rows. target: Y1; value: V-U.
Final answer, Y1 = -3.54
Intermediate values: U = 3.90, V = 0.36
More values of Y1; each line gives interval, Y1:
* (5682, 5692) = -3.41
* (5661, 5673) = -3.44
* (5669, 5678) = -3.75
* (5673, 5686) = -3.85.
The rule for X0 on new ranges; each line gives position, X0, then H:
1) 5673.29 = 0.72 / 2.06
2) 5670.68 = 0.76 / 2.14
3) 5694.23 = 0.64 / 1.89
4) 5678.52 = 0.69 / 1.98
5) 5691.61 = 0.62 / 1.87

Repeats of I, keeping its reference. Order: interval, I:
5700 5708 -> 5700.79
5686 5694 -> 5692.92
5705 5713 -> 5712.62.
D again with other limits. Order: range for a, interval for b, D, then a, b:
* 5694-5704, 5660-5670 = 20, 5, 4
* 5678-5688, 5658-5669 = 12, 4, 3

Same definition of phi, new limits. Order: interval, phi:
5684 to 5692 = -3.8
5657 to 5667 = -3.7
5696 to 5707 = -4.4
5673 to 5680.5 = -3.9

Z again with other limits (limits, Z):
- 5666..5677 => 6.9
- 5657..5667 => 8.0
